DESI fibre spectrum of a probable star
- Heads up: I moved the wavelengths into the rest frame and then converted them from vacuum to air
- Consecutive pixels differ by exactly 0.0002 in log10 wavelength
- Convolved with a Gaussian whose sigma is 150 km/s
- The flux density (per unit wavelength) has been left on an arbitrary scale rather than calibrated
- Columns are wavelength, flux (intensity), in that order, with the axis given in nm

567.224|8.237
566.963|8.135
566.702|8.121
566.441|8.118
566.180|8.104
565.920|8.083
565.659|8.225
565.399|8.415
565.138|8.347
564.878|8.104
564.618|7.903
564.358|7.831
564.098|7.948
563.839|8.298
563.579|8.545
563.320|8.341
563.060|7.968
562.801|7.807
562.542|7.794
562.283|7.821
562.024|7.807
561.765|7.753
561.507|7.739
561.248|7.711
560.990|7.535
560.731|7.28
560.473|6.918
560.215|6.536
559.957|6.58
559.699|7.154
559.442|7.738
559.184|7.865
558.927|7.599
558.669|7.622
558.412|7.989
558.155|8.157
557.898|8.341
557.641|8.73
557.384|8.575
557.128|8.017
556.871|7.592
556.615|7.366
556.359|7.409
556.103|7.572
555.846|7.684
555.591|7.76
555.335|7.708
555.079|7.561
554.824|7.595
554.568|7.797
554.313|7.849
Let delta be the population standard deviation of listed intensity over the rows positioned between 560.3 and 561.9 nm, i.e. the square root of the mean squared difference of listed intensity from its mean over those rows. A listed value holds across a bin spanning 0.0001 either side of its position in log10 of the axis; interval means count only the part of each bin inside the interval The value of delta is 0.30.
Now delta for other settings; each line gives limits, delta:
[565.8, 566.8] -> 0.02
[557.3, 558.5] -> 0.27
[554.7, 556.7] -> 0.13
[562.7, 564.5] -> 0.27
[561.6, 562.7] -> 0.03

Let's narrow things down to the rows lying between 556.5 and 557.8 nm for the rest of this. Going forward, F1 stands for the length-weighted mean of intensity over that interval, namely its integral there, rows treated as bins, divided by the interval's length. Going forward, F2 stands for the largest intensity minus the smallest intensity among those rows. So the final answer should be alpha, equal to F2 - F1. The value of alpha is -6.7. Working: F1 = 8.07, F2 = 1.4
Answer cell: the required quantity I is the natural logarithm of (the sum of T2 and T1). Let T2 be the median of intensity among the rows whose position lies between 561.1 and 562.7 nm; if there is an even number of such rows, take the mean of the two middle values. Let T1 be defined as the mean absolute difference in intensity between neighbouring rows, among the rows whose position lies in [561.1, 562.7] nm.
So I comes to 2.05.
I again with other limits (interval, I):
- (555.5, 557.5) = 2.06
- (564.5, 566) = 2.12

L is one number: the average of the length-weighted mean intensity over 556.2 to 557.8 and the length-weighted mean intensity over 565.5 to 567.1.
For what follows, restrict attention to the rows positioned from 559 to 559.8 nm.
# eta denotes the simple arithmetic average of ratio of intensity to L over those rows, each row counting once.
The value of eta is 0.94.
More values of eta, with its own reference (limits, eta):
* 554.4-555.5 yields 0.95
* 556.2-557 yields 0.93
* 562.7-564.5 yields 1.01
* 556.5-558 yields 1.01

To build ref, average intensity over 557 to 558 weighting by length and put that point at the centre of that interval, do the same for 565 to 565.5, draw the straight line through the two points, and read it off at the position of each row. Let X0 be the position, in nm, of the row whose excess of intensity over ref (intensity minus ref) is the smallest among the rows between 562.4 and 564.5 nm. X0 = 562.542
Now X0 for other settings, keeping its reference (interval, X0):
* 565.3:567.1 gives 565.920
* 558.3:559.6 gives 558.927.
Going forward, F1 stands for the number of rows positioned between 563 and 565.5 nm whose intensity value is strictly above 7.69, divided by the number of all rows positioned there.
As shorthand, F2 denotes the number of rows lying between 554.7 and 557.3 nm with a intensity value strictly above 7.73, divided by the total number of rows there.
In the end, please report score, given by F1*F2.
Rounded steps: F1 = 1.0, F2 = 0.2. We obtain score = 0.20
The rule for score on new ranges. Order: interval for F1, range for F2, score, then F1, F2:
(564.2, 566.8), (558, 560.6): 0.40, 1.0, 0.4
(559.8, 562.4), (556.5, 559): 0.30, 0.5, 0.6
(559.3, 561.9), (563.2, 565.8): 0.40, 0.4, 1.0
